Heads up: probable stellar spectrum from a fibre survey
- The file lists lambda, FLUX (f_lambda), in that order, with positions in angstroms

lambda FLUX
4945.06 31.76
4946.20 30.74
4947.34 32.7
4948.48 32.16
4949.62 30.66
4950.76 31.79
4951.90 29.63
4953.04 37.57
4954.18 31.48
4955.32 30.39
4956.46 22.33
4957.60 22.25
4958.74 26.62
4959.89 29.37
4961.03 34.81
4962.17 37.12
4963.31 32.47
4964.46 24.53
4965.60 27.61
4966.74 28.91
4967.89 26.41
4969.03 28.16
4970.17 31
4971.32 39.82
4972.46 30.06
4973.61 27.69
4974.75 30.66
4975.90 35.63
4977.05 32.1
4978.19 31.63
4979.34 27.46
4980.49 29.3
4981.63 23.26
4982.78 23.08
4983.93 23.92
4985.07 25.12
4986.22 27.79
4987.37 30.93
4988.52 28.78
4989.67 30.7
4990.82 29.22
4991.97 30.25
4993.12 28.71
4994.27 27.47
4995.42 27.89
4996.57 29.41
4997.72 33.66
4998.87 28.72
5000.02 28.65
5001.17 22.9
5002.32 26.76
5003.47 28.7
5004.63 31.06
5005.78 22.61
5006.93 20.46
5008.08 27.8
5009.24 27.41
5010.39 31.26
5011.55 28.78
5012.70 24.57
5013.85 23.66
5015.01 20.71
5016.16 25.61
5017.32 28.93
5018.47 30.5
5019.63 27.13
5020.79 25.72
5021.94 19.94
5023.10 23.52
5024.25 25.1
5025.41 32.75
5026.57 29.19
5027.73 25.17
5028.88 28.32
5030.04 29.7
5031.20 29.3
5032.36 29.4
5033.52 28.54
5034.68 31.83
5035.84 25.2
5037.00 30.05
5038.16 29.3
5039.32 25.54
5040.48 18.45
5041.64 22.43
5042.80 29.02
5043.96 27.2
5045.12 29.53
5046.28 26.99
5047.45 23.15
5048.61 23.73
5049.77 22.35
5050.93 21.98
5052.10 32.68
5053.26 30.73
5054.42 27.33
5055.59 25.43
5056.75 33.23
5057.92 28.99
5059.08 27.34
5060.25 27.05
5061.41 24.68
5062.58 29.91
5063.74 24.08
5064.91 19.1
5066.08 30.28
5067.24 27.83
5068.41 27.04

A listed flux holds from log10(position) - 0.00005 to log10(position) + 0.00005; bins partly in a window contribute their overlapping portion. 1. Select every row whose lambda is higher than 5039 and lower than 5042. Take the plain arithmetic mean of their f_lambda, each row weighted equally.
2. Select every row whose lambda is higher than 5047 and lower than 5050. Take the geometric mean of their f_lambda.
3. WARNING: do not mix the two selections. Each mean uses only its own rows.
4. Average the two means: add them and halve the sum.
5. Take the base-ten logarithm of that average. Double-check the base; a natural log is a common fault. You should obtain 1.35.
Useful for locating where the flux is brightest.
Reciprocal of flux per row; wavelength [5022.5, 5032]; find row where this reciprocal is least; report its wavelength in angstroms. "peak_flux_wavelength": 5025.41 angstroms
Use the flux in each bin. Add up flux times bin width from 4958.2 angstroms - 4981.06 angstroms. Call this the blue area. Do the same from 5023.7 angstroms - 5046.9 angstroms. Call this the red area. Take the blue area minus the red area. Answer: 58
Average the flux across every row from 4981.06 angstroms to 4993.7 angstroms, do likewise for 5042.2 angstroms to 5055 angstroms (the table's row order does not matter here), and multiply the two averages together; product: 735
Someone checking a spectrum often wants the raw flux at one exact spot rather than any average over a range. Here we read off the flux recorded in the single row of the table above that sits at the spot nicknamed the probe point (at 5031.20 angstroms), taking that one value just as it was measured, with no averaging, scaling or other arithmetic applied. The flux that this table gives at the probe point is 29.3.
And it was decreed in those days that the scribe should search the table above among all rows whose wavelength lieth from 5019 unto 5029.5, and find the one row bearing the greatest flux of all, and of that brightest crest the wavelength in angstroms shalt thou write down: 5025.41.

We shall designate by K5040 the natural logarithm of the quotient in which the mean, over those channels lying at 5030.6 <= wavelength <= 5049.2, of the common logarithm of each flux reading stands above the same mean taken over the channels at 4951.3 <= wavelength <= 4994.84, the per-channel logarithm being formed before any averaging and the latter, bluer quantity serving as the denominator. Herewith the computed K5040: -0.026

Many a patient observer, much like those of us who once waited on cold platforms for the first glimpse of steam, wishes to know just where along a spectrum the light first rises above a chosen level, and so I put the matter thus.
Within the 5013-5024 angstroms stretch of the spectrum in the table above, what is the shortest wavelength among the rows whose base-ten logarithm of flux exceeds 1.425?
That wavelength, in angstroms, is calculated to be 5017.32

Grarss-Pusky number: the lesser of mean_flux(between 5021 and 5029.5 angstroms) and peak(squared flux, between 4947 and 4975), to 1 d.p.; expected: 26.3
